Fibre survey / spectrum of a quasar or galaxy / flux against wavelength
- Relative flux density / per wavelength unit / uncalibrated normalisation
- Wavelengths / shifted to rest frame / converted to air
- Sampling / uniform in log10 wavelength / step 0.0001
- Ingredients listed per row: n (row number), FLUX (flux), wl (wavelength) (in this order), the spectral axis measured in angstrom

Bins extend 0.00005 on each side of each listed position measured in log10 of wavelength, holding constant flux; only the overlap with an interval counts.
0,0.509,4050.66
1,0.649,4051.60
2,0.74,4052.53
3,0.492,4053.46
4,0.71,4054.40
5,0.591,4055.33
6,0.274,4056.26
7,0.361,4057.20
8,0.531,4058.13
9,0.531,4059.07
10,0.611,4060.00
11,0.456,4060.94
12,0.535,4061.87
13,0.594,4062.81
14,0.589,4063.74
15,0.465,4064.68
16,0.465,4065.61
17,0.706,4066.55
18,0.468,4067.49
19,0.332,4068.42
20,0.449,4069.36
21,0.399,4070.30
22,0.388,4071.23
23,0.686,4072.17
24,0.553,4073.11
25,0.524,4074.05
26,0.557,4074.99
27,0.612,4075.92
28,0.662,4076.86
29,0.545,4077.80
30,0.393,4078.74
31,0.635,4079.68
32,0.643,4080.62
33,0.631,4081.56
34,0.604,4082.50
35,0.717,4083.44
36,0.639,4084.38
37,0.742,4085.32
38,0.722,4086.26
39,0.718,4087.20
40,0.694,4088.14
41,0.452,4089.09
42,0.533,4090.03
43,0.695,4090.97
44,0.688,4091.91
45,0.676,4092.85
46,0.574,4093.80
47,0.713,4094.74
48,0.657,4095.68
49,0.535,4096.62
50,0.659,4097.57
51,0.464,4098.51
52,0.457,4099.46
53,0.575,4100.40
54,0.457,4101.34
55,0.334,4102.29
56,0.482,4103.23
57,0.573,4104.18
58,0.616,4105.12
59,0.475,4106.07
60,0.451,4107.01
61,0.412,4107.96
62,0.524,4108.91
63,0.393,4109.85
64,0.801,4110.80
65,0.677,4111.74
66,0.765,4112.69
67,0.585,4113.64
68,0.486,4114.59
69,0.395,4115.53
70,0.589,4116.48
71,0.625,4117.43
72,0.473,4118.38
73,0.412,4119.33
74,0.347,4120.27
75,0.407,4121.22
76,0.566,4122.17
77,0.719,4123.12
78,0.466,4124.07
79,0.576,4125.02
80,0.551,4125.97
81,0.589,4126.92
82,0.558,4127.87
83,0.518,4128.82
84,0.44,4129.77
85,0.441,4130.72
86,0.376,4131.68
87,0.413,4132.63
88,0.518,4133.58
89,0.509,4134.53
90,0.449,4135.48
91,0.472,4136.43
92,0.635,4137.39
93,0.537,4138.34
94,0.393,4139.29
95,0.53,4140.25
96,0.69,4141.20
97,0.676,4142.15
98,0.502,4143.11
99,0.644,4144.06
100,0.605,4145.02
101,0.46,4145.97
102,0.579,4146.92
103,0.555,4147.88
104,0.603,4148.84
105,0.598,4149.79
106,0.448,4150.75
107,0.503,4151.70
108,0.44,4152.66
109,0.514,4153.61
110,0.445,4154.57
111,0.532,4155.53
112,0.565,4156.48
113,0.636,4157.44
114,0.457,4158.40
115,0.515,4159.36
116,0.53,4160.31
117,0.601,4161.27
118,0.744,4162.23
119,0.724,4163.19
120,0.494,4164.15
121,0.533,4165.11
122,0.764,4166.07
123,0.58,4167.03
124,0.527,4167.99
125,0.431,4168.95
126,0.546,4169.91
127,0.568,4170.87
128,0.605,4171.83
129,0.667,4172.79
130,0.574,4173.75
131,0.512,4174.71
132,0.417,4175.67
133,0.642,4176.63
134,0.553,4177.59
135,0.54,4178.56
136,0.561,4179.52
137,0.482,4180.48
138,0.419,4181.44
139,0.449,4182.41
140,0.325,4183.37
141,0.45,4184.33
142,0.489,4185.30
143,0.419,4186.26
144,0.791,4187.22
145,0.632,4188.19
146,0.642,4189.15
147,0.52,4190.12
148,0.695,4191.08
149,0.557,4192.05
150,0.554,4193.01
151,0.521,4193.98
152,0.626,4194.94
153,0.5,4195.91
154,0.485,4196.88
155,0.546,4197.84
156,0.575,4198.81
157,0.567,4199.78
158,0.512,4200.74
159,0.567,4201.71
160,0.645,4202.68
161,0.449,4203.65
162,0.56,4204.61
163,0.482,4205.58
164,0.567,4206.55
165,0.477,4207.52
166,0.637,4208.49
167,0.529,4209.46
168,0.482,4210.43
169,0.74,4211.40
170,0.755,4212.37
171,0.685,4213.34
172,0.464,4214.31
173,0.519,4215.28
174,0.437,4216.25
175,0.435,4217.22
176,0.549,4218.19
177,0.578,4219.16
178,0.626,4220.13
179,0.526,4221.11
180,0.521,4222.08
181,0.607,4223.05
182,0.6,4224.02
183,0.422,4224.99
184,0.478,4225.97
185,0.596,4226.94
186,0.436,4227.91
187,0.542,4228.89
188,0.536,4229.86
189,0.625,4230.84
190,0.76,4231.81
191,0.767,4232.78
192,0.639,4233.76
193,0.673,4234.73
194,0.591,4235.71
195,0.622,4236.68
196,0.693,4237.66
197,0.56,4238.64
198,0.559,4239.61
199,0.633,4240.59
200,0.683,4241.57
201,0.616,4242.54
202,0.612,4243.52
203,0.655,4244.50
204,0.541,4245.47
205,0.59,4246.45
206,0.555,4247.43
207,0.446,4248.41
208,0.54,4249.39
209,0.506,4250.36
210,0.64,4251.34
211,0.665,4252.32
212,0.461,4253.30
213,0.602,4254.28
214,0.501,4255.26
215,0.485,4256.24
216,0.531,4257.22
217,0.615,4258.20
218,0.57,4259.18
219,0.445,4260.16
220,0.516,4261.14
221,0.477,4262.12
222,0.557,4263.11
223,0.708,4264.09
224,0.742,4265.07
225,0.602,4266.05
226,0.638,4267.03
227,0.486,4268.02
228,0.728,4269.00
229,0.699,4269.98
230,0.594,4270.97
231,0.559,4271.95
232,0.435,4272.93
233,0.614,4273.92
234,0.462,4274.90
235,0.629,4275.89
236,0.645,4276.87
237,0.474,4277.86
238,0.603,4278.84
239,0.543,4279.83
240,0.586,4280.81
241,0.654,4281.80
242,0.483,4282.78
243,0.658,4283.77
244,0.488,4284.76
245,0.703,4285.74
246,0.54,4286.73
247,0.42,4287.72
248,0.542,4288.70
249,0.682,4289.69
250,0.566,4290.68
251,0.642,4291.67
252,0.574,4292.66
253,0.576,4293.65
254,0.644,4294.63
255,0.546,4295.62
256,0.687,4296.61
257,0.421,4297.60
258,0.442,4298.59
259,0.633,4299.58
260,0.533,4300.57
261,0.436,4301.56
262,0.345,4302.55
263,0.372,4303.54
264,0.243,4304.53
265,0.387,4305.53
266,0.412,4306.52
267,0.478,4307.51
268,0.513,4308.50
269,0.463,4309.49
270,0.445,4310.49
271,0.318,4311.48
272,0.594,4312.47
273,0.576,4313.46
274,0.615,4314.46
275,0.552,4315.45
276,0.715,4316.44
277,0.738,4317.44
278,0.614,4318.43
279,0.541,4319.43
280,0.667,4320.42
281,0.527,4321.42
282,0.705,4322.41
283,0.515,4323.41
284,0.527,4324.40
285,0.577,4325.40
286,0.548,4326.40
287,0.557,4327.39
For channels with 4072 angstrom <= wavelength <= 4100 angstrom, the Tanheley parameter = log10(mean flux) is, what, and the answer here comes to -0.213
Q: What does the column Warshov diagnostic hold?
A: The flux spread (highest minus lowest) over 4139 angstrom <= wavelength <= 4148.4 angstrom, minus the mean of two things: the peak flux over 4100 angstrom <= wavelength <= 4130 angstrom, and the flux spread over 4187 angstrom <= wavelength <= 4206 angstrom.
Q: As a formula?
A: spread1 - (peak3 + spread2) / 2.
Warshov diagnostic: -0.27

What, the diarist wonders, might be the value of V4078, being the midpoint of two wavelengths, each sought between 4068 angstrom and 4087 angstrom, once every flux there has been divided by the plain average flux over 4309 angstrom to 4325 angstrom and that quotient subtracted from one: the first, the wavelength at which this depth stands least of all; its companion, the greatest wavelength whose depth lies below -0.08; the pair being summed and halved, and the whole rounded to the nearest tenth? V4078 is 4085.8 angstrom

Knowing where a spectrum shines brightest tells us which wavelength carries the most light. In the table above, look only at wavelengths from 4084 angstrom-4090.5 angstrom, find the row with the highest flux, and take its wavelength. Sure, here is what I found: 4085.32 angstrom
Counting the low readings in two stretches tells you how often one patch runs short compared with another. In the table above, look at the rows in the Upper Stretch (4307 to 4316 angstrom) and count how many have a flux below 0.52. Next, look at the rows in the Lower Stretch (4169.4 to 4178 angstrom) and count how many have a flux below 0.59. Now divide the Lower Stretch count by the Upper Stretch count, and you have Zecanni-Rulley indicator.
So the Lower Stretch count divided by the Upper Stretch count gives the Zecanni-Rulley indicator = 1.2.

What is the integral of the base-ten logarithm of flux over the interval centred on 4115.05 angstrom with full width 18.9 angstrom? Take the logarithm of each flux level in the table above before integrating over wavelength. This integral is -5.5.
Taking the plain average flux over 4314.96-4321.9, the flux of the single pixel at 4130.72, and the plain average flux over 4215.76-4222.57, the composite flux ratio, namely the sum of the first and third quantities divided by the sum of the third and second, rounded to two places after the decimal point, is 1.19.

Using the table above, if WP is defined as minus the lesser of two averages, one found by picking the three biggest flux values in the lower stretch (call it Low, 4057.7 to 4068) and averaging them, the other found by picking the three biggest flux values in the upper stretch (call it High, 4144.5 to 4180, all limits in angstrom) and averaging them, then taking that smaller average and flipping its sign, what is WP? -0.64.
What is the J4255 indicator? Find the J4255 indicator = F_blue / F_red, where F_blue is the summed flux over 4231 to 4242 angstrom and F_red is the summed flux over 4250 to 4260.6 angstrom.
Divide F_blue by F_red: 1.19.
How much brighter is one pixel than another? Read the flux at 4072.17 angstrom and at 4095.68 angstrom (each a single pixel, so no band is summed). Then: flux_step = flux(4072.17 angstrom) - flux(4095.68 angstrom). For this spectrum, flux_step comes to 0.03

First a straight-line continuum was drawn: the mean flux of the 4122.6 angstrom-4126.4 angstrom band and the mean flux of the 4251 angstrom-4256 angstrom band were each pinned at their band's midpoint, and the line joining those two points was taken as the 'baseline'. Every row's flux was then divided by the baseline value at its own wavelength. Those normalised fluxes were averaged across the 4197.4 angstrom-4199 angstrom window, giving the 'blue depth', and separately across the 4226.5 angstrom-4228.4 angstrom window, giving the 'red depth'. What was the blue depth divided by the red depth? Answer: 1.08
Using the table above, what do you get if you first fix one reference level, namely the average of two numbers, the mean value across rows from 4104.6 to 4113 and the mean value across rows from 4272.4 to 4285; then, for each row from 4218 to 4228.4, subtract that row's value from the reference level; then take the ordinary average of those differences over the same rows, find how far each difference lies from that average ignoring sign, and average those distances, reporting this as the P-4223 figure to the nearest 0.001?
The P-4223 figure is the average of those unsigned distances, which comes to 0.058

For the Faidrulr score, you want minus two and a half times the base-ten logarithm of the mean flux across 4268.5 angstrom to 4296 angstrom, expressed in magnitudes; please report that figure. 0.59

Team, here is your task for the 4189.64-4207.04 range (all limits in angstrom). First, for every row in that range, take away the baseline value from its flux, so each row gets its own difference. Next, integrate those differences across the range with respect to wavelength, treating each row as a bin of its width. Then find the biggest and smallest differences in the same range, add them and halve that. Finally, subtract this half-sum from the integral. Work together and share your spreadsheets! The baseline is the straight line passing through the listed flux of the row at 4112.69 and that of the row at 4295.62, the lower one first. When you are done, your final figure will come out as -1.8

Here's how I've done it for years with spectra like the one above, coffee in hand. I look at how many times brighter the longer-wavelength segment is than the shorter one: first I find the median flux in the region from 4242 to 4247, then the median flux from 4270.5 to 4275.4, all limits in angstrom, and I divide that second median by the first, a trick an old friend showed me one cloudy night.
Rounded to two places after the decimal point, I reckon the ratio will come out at 0.91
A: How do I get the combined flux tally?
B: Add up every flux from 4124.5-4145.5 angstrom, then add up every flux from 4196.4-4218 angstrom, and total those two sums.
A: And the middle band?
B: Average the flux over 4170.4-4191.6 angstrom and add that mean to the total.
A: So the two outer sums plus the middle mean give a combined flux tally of 24.3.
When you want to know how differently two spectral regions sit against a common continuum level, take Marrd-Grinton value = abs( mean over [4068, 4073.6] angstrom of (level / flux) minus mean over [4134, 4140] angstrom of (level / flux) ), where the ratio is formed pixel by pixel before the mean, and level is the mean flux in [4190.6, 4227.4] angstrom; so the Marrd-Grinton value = 0.12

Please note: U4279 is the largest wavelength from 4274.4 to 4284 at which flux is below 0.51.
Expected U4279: 4282.78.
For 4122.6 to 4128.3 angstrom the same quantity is 4124.07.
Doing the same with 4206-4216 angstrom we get 4214.31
